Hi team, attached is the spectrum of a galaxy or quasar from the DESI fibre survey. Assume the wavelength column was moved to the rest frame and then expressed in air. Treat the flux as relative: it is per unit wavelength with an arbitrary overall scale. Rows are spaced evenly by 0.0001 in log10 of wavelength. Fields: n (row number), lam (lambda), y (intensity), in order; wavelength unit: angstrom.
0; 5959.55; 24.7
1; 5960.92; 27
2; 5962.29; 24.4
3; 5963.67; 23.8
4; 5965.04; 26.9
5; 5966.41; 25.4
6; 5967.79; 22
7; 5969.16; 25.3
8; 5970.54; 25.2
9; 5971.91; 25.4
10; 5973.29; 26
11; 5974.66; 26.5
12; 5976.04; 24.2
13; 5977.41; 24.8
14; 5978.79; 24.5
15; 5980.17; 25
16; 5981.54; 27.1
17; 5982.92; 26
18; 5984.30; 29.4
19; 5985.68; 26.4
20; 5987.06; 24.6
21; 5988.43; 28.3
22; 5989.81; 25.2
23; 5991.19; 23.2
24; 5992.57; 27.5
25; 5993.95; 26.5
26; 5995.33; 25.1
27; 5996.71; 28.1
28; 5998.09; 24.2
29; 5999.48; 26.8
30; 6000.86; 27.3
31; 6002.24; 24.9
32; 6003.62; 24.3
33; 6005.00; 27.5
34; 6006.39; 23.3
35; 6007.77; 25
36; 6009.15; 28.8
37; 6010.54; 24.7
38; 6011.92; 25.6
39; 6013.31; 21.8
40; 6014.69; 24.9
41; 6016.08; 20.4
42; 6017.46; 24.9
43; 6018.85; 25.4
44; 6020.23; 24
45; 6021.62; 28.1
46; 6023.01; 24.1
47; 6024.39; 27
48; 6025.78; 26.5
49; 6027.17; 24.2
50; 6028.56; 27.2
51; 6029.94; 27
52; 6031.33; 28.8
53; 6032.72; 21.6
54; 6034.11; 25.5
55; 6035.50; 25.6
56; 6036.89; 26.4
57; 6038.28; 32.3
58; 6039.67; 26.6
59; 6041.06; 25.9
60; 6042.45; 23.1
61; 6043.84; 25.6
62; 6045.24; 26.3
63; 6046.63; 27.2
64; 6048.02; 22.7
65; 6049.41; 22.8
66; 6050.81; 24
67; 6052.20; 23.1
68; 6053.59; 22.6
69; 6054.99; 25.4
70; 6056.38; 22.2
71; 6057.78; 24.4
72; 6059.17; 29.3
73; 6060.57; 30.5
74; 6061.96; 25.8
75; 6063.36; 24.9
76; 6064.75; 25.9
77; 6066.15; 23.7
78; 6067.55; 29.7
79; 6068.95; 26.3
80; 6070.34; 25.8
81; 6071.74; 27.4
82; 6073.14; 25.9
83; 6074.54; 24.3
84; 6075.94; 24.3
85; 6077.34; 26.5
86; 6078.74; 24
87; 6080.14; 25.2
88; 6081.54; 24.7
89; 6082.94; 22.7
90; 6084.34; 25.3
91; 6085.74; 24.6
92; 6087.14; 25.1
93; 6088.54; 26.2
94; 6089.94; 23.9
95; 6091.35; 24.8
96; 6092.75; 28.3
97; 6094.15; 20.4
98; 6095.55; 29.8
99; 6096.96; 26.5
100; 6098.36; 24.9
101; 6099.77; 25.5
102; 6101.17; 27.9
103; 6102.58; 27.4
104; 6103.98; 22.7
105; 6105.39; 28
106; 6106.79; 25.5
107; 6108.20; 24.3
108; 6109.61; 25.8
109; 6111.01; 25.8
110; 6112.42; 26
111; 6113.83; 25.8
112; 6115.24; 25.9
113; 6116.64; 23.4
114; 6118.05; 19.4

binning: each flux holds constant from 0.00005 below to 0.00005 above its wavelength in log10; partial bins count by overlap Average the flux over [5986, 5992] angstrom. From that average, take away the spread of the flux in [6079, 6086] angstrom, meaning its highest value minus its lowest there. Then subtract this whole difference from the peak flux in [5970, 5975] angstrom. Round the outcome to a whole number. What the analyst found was 4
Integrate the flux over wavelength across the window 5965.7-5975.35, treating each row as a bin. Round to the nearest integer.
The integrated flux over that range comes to 242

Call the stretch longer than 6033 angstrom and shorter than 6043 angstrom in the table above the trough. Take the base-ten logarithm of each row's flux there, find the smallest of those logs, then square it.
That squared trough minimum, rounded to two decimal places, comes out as 1.86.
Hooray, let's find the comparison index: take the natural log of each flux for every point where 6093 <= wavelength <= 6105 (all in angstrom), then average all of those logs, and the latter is 3.24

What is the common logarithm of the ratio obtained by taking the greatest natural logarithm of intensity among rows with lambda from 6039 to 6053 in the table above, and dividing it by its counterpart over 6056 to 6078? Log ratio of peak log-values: -0.0148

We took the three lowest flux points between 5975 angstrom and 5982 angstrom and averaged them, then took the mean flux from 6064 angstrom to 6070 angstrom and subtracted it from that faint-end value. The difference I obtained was -1.9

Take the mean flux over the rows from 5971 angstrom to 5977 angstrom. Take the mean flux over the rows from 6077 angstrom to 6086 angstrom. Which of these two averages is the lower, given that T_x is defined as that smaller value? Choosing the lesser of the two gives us 24.7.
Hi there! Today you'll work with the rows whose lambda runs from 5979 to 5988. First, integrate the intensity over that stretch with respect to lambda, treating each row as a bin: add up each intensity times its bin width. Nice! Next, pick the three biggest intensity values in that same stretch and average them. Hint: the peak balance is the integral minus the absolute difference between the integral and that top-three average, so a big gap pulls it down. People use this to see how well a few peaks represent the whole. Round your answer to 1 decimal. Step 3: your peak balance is 27.6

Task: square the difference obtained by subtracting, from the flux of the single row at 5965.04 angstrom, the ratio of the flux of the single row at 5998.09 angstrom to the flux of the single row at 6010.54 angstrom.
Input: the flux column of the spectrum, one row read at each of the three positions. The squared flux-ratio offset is 672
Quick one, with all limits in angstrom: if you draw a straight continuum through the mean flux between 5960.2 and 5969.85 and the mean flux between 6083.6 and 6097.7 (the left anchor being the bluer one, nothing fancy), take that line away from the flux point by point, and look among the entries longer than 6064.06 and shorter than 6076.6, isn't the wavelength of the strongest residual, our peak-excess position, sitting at 6067.55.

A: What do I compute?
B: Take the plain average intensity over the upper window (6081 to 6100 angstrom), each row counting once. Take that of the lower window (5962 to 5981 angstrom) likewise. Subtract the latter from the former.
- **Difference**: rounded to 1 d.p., 0.2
